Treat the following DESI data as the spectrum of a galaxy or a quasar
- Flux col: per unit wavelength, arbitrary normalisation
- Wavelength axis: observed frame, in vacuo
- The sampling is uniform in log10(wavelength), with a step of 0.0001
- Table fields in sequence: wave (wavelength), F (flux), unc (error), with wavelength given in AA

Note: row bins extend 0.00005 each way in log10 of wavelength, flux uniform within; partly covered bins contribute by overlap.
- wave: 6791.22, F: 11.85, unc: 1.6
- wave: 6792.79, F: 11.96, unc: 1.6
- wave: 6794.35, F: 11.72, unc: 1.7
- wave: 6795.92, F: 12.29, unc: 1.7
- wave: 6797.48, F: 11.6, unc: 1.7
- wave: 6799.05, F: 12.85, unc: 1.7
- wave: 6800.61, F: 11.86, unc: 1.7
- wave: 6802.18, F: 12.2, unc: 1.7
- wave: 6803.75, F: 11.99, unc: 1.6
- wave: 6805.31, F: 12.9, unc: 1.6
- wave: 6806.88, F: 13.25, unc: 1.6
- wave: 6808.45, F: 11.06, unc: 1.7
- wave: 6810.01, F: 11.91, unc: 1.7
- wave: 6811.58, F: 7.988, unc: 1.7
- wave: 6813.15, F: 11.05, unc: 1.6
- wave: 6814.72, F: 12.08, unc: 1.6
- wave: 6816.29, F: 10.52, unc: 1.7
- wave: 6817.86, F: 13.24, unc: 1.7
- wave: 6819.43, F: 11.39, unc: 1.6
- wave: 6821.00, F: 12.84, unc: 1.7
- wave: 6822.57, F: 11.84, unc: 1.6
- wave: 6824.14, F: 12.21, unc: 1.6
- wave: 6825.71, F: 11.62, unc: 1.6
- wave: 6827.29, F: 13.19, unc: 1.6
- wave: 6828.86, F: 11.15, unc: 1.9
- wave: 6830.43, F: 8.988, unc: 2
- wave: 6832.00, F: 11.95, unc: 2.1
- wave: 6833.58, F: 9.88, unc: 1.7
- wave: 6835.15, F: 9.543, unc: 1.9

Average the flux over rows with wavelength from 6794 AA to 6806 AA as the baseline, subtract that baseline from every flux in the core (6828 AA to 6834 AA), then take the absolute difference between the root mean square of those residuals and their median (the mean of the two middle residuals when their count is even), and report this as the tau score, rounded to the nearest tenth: 3.7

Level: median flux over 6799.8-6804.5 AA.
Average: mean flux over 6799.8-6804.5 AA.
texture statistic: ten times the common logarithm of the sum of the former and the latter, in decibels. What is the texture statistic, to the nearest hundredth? 13.80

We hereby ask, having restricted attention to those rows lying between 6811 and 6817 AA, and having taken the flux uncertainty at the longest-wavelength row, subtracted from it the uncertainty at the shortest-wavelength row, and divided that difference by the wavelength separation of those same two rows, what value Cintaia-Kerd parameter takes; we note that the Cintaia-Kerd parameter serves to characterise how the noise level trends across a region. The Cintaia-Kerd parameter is 0.000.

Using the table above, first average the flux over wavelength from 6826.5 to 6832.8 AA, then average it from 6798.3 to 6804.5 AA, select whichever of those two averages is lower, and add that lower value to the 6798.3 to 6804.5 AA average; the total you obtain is 23.5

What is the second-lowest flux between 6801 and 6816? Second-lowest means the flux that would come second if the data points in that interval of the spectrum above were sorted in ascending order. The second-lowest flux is 11.05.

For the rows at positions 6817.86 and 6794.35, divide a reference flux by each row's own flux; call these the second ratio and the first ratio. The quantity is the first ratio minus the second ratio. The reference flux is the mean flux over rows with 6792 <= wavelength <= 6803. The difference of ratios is 0.12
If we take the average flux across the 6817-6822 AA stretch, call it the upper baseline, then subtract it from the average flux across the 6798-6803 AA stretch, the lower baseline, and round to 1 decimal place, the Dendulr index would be -0.2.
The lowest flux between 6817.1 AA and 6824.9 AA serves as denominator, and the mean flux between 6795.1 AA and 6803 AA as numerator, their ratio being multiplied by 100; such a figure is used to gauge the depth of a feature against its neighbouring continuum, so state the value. 107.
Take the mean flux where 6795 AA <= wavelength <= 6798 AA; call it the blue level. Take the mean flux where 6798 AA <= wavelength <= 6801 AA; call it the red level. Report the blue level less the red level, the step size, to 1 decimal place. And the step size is -0.4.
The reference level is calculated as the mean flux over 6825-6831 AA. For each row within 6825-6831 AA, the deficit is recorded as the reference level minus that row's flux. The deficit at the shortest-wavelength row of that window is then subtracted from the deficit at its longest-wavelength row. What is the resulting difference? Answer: 2.6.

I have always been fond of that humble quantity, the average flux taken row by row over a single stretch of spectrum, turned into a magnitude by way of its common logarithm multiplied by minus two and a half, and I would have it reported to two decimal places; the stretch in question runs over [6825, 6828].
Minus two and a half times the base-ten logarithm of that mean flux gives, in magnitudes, -2.73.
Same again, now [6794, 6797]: -2.70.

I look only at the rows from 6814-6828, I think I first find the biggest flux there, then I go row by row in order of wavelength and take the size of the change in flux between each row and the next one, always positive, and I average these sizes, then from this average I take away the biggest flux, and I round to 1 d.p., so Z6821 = -11.9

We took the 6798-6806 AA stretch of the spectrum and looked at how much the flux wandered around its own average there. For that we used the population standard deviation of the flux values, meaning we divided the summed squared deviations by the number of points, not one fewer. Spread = 0.43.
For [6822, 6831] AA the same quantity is 1.29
